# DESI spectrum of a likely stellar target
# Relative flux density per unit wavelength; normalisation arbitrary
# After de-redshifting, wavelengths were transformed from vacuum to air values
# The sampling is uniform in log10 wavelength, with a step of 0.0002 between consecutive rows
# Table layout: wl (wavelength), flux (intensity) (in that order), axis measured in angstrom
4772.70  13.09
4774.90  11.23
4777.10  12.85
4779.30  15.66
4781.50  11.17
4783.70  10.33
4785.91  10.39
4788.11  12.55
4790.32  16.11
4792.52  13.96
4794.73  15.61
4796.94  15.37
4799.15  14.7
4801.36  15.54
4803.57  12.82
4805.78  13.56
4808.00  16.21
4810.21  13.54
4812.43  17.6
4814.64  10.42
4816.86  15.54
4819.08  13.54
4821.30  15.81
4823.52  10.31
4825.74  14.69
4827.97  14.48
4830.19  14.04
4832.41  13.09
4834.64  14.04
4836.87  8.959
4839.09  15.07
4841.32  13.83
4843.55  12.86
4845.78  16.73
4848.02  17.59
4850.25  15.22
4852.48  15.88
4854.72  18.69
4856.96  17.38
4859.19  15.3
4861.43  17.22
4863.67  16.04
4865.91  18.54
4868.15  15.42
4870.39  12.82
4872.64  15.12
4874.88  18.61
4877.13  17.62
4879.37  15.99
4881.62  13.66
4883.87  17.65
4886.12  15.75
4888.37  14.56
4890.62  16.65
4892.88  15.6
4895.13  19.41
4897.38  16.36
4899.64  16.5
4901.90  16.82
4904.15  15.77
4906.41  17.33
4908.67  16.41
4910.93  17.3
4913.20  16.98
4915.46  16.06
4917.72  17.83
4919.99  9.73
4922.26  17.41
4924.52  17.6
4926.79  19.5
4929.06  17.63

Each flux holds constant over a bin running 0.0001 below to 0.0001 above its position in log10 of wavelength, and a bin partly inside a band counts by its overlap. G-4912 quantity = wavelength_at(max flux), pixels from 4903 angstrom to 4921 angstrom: 4917.72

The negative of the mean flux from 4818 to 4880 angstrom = -15.2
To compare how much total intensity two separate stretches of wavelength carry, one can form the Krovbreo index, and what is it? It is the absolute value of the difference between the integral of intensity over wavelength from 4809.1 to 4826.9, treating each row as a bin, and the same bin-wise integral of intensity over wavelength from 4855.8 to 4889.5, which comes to 295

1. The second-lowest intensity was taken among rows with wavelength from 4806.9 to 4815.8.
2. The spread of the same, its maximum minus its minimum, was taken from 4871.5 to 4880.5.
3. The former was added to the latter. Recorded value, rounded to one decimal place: 17.0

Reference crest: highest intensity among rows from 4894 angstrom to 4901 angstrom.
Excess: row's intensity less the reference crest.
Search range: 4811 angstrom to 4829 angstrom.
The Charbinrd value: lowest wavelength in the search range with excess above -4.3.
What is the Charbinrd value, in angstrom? 4812.43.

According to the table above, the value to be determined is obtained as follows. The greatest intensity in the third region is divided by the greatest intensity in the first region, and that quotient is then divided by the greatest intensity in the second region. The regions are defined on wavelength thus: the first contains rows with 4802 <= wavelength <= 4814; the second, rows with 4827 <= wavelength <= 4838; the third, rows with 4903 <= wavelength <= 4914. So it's 0.068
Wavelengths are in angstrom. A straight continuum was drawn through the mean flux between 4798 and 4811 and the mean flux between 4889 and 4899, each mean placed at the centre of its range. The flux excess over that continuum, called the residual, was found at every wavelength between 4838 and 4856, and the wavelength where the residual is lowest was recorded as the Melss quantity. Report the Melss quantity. 4843.55 angstrom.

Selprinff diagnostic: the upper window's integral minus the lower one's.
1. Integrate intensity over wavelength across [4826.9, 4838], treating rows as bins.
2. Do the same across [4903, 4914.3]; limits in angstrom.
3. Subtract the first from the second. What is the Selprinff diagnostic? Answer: 46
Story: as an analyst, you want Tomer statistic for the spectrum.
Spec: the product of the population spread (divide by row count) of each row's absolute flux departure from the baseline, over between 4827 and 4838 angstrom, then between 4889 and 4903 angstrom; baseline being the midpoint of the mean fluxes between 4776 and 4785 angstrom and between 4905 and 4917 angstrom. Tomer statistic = 2.4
